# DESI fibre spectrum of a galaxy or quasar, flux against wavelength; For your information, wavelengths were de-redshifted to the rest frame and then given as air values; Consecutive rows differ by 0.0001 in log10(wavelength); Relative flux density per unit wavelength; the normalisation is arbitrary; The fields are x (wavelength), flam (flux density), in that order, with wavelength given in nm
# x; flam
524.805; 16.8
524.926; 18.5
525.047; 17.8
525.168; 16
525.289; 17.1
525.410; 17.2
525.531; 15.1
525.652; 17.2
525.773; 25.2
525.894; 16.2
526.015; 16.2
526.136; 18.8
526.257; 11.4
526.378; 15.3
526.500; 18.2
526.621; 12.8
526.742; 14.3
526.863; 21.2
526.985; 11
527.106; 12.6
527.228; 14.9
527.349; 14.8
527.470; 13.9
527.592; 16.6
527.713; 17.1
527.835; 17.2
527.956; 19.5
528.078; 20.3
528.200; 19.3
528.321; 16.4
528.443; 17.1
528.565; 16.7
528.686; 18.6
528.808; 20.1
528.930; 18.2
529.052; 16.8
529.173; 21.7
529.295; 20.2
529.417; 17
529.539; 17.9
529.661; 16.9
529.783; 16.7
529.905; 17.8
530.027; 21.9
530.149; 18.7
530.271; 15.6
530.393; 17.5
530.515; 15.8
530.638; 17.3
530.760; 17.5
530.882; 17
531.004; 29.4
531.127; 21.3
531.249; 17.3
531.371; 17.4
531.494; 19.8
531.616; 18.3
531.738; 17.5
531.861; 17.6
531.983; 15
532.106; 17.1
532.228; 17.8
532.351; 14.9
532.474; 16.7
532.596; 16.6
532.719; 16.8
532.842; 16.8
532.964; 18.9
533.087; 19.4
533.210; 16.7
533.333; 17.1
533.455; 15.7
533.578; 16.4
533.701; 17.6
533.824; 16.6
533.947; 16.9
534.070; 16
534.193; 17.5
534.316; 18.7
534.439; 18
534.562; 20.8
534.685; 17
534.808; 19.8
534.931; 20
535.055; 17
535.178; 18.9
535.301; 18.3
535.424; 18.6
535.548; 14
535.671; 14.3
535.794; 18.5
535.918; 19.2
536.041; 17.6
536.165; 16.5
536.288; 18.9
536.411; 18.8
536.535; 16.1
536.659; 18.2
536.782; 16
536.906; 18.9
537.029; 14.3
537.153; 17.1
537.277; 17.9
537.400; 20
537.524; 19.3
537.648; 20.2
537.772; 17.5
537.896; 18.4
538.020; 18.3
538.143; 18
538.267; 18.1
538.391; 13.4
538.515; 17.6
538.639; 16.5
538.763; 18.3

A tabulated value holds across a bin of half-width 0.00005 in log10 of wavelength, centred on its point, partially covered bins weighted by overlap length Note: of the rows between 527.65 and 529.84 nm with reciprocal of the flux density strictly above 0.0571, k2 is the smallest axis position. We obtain 527.713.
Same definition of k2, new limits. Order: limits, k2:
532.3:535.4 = 532.351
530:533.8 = 530.271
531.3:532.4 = 531.371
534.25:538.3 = 534.685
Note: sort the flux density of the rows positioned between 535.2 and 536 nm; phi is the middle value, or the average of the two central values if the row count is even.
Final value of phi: 18.4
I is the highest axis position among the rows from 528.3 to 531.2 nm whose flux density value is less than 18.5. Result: 530.882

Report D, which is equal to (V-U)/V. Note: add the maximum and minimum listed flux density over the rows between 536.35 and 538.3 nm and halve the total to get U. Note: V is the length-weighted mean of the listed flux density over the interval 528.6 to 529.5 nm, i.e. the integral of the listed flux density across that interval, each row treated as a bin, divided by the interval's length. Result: 0.09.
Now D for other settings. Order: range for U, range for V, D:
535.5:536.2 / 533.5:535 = 0.07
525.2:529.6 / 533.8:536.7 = -0.02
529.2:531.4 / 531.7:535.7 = -0.30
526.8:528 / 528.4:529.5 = 0.13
